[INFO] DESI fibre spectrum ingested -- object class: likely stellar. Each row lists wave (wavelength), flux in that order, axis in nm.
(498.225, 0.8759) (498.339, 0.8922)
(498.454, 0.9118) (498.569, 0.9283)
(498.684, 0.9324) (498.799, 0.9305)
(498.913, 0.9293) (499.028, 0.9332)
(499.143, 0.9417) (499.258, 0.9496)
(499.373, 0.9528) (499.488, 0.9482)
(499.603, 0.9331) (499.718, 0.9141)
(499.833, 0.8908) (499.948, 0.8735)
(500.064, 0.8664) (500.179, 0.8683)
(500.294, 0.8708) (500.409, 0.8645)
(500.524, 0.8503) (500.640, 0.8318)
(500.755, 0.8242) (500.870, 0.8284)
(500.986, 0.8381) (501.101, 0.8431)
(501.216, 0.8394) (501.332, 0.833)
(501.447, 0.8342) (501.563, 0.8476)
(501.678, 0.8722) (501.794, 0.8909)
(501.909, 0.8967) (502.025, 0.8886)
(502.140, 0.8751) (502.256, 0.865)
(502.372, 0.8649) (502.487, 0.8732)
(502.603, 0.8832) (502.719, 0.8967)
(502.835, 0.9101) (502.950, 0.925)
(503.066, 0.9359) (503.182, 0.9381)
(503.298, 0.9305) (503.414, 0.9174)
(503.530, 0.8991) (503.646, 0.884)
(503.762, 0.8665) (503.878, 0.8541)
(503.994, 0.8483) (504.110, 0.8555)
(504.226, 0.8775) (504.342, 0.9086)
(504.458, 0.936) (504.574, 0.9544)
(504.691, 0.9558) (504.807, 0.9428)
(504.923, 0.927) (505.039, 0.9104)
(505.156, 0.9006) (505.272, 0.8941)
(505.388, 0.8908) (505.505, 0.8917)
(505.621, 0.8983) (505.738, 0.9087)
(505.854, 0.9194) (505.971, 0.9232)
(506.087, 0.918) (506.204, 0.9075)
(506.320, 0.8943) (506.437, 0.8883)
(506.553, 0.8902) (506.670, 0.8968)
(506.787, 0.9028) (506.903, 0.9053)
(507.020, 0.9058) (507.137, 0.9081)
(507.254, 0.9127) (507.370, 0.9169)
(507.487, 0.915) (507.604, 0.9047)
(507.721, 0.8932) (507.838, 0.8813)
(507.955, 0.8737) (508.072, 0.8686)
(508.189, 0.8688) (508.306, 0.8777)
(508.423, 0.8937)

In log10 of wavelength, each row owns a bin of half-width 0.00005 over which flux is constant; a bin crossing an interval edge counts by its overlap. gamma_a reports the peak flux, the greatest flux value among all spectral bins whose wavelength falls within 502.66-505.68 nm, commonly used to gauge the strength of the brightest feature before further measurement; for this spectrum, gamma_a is 0.9558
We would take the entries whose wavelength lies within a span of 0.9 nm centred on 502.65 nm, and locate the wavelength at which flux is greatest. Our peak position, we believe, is 503.066 nm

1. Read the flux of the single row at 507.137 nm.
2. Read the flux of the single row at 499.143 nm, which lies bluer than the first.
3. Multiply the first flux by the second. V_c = 0.855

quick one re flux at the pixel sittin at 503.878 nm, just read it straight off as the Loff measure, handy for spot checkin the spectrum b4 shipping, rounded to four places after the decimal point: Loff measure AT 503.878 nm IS 0.8541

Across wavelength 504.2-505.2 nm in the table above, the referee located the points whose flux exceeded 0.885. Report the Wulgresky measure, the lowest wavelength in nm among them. 504.342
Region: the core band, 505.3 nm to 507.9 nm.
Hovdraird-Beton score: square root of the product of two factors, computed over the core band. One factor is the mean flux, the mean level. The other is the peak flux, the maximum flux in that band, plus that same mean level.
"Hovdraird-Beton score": 1.28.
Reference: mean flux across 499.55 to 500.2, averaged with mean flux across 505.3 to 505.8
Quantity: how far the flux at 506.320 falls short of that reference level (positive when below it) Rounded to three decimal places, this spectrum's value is 0.000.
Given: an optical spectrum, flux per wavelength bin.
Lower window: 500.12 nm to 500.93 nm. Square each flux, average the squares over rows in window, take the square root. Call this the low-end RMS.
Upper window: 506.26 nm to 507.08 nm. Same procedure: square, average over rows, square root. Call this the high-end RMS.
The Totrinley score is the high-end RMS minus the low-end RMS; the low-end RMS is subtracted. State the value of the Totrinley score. 0.05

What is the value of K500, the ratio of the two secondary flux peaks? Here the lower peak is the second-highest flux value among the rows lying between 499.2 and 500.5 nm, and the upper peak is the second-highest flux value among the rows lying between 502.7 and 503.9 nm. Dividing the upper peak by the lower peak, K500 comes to 0.99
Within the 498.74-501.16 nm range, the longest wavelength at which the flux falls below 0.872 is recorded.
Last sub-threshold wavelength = 501.101 nm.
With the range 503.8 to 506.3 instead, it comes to 504.110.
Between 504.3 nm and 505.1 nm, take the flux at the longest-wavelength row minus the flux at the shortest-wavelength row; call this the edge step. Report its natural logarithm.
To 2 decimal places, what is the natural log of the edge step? -6.32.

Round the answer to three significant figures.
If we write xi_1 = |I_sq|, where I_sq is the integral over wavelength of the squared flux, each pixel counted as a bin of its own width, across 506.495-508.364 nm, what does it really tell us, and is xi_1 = 1.50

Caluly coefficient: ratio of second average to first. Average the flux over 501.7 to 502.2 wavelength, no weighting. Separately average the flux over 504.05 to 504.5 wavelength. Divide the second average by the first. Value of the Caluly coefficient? 1.01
